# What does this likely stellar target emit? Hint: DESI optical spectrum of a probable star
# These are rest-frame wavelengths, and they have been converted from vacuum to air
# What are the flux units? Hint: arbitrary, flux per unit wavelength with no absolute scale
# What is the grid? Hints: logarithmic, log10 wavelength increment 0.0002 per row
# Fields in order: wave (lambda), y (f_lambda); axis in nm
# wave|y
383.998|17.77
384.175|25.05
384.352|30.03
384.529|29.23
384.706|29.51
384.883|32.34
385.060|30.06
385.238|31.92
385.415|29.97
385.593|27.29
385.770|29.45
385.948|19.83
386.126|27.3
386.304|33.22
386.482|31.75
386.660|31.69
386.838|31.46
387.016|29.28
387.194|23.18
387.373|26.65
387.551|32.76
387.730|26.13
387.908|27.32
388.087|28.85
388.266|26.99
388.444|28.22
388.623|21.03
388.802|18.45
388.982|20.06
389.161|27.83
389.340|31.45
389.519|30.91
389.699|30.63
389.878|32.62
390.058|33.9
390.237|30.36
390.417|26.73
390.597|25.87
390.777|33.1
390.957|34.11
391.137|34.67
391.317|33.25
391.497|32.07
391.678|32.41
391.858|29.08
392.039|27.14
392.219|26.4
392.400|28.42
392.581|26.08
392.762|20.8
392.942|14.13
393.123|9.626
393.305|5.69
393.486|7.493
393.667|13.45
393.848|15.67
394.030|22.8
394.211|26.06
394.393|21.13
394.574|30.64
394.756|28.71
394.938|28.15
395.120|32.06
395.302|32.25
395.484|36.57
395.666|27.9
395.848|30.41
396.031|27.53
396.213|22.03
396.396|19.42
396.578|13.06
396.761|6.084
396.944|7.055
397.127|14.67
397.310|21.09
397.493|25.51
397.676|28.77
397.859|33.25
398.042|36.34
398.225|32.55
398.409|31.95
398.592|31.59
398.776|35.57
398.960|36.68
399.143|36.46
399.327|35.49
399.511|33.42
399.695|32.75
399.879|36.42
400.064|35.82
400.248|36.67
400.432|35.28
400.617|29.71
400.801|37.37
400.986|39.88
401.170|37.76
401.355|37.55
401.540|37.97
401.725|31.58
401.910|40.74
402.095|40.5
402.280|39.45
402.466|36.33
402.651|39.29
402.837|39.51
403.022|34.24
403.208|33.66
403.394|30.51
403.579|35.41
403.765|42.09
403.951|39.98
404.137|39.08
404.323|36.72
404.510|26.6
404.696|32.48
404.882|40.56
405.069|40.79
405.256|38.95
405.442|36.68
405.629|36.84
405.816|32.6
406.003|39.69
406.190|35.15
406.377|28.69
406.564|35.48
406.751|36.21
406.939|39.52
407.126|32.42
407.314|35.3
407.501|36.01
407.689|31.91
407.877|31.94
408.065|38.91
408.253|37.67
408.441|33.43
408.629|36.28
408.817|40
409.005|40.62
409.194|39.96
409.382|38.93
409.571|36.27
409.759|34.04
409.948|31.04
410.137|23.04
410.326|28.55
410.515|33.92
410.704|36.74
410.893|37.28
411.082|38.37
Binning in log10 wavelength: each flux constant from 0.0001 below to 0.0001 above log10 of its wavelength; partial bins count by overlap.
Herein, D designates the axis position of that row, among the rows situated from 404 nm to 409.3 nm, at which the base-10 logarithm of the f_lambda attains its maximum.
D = 405.069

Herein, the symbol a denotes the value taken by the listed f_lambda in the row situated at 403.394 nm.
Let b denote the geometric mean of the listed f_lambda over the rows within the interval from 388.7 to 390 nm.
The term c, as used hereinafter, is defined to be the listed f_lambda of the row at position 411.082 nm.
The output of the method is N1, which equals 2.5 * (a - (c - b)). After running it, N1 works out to 47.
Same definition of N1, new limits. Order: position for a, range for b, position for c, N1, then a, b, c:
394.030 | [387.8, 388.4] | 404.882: 25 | 22.8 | 28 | 40.56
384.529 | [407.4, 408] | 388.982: 106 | 29.23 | 33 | 20.06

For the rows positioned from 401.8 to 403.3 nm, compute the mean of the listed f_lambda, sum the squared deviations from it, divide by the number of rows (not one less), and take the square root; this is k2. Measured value 2.6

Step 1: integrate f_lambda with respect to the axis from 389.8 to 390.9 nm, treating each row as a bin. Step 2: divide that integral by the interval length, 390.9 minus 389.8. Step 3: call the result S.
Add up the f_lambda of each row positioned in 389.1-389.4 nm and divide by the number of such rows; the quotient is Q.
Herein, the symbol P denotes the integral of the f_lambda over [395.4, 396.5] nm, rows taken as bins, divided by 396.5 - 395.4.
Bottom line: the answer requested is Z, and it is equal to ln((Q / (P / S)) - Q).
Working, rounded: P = 27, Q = 30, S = 31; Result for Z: 1.3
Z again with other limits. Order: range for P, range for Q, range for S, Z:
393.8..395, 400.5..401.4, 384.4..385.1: 2.1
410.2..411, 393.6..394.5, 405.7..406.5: -1.5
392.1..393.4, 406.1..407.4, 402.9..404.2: 3.5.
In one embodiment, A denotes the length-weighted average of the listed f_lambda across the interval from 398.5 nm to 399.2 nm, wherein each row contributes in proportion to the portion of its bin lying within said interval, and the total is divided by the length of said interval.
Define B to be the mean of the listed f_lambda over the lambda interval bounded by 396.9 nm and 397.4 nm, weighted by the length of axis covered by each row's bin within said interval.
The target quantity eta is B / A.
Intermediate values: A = 35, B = 14.9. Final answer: 0.43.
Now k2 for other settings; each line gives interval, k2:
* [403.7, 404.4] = 1.9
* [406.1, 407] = 3.5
